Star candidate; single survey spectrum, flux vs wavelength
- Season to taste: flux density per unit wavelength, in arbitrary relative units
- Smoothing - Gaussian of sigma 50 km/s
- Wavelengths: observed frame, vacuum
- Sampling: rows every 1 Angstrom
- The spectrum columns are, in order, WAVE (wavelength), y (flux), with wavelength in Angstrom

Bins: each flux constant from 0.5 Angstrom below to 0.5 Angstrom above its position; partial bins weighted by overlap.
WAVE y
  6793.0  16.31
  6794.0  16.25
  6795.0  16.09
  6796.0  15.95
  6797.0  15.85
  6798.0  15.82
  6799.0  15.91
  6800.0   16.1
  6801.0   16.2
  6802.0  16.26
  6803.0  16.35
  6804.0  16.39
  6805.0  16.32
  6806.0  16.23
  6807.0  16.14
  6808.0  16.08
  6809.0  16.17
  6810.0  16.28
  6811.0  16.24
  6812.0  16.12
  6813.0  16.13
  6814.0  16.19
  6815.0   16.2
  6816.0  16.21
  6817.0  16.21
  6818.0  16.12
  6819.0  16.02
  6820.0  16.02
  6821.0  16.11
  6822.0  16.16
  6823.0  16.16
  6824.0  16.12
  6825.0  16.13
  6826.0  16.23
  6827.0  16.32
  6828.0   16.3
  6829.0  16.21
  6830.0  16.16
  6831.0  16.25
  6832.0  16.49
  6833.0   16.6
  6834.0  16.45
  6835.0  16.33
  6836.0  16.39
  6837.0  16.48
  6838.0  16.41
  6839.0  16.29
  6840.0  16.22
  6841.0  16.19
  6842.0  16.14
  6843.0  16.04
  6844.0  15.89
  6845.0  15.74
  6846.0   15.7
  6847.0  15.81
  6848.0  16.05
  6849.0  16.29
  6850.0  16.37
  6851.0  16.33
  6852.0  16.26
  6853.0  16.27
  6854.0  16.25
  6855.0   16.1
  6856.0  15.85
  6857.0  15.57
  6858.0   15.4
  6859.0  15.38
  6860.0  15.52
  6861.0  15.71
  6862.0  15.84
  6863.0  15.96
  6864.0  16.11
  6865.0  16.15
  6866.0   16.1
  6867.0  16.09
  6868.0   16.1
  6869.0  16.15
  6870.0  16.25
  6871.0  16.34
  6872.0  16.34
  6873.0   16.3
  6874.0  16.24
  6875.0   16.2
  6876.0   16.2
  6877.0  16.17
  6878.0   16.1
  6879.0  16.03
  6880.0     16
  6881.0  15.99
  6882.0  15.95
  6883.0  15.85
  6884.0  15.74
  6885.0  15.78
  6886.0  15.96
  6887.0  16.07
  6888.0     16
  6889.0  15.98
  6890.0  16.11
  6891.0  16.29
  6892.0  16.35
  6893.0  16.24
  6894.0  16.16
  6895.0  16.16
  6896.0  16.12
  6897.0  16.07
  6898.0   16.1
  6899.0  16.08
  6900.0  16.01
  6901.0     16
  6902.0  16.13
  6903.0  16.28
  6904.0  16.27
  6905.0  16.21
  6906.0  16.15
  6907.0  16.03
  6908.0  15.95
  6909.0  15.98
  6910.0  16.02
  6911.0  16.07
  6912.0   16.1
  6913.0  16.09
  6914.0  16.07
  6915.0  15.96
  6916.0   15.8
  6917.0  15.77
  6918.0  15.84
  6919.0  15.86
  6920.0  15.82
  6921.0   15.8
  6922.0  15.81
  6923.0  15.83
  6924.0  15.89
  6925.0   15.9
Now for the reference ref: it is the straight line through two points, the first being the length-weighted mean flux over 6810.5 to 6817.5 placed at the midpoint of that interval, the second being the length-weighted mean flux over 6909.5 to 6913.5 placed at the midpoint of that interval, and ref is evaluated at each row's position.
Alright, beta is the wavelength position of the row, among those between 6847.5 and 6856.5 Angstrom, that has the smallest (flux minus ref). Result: 6856.0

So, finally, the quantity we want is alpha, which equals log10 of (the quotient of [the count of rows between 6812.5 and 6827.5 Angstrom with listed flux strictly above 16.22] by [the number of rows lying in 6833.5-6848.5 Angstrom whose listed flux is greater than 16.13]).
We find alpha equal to -0.7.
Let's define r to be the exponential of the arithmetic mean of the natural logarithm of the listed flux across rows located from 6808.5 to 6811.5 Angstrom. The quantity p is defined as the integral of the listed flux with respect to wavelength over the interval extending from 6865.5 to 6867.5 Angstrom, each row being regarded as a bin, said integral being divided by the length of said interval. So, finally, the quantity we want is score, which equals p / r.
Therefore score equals 0.99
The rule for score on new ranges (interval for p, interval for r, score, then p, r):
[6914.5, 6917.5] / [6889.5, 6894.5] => 0.98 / 15.8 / 16.2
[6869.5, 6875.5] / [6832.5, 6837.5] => 0.99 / 16.3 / 16.4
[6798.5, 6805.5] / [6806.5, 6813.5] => 1.00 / 16.2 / 16.2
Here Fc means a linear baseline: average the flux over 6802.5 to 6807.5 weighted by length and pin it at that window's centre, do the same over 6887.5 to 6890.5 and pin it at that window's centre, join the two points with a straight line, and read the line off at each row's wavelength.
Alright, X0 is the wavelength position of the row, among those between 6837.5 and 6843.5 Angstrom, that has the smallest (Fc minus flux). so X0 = 6838.0 Angstrom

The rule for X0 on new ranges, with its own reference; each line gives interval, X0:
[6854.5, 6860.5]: 6855.0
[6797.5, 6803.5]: 6803.0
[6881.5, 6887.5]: 6887.0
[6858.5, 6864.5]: 6864.0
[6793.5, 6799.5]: 6794.0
